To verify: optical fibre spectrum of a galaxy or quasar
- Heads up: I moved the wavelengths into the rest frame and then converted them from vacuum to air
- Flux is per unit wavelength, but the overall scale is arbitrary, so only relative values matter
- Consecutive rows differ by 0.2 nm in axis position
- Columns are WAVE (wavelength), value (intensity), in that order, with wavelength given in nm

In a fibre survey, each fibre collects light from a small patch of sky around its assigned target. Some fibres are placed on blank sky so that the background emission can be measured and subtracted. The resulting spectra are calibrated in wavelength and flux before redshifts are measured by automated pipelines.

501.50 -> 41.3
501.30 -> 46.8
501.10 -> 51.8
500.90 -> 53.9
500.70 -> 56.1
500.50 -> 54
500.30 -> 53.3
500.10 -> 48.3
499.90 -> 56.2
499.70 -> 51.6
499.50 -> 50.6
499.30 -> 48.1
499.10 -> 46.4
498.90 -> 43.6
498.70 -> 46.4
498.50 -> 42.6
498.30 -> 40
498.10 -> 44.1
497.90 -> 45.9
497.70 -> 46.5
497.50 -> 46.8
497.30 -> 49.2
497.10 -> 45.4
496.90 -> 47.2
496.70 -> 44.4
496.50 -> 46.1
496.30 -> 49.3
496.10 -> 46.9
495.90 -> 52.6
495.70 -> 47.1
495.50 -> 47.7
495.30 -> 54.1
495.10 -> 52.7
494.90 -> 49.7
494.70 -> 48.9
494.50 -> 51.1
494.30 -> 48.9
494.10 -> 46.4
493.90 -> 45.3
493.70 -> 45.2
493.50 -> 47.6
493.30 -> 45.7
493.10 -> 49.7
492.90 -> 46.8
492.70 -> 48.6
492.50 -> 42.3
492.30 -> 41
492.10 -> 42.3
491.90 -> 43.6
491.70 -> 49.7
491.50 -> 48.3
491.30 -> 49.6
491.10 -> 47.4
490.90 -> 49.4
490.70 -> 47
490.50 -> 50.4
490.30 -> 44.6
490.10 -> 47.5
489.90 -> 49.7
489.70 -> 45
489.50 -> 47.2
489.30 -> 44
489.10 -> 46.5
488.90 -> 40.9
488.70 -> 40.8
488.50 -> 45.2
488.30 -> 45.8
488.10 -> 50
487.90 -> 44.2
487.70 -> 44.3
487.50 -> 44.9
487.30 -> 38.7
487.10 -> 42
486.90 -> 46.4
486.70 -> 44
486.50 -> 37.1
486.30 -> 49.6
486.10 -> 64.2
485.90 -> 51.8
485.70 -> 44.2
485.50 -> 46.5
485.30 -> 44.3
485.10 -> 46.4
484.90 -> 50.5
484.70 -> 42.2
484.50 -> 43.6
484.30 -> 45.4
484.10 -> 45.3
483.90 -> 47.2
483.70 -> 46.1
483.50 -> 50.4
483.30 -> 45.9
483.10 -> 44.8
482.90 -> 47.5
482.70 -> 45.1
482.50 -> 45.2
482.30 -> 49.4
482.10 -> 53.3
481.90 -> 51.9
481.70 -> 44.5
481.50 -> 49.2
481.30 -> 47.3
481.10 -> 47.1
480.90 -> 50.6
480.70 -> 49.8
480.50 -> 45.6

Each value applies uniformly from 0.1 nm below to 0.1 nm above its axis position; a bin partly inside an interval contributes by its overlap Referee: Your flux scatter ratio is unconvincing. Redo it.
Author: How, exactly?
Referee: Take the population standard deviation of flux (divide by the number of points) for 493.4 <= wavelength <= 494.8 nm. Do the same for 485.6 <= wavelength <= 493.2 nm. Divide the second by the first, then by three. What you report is 0.8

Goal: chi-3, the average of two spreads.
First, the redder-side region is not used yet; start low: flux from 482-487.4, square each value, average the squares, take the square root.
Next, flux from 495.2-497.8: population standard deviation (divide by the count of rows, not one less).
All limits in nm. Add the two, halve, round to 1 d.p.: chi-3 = 24.7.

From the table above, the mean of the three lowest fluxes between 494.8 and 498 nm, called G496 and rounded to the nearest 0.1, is 45.2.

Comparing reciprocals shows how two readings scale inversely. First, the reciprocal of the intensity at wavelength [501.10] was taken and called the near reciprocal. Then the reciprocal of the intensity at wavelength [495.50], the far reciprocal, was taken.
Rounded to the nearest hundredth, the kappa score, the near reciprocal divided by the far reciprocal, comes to 0.92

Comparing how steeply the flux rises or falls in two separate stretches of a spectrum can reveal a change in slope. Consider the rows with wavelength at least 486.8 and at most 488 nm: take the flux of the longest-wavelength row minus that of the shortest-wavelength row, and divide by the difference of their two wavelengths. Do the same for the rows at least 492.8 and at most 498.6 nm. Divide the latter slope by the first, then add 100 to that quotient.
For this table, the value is 100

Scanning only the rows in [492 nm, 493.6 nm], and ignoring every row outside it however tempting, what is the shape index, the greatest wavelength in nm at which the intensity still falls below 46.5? 493.30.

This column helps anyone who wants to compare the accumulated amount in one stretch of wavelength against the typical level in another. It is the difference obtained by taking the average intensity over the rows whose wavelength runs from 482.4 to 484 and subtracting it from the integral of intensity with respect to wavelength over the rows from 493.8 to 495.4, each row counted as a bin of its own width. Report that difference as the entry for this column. 33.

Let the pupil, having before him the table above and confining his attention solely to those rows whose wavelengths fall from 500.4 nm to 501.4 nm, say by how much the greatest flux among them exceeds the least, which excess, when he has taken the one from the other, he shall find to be 9.3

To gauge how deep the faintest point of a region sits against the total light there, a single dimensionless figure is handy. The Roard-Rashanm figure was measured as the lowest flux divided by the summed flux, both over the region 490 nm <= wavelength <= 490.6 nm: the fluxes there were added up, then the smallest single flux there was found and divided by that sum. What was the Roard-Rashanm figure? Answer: 0.313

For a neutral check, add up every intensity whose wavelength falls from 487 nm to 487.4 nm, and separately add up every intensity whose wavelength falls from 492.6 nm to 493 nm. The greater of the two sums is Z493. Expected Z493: 95.4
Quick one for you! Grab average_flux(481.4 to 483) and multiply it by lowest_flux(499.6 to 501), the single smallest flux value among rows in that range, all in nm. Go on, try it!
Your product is 2331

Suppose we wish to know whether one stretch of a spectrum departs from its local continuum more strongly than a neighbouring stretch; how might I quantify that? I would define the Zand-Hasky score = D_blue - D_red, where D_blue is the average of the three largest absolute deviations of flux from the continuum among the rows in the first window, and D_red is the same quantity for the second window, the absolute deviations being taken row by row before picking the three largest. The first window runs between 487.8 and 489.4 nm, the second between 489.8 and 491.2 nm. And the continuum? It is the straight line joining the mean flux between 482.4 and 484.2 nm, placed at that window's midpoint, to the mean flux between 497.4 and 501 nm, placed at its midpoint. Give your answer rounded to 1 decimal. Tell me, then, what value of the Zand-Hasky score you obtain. 2.5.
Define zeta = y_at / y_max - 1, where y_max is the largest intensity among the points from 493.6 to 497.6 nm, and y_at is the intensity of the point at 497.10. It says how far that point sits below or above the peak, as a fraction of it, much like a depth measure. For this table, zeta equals -0.161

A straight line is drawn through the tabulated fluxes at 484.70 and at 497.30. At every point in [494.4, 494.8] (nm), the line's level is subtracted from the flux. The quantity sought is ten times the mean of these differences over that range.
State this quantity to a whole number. 23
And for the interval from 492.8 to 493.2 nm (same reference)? 14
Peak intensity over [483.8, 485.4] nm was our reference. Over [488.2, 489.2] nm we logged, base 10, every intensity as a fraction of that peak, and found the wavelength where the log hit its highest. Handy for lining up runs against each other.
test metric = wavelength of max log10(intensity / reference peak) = 489.10 nm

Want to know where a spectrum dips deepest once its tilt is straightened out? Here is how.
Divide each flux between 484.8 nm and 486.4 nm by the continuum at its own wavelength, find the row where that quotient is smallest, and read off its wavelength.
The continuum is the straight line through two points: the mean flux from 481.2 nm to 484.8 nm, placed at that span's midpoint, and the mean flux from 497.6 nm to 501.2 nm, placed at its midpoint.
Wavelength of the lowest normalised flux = 485.70 nm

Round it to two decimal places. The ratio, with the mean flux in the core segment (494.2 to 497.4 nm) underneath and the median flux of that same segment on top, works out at 1.00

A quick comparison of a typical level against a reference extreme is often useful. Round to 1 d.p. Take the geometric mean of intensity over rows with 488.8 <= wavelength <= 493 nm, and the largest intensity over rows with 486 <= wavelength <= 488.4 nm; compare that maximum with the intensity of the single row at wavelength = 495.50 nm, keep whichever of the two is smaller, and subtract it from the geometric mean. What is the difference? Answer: -1.5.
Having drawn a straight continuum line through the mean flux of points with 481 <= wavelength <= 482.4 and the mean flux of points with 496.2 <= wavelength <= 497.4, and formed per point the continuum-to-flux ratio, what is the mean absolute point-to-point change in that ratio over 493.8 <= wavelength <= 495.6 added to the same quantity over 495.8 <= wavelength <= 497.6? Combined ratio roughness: 0.108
